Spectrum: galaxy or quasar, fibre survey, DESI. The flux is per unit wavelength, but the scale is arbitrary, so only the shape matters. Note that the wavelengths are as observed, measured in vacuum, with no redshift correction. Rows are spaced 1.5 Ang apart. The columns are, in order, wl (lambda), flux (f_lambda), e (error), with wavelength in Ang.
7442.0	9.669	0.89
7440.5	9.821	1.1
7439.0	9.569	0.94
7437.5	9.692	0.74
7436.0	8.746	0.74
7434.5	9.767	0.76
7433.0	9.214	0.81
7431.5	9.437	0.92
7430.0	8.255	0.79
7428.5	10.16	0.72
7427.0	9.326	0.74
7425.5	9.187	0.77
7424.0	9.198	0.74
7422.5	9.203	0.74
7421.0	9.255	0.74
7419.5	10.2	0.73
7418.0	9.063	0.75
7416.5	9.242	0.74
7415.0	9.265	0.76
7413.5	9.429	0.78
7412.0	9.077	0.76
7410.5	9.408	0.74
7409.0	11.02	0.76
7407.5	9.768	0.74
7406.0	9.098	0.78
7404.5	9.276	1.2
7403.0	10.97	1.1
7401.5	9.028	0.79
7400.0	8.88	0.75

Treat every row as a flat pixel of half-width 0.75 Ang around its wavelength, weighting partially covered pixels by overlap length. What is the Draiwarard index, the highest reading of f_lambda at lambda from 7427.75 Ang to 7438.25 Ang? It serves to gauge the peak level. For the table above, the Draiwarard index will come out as 10.16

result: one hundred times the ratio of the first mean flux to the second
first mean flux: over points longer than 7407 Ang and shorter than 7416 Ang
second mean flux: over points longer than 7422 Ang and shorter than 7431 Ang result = 105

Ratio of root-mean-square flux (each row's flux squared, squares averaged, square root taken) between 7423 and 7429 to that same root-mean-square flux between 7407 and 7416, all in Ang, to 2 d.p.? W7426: 0.98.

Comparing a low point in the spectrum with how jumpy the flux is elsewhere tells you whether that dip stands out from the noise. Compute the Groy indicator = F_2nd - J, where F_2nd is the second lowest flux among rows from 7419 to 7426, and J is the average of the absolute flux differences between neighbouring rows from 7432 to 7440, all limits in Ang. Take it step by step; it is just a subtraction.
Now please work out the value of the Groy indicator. 8.54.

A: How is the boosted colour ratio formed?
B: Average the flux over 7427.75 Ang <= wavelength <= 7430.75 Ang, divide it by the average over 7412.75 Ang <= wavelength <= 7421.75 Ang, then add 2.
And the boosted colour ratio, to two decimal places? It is 2.98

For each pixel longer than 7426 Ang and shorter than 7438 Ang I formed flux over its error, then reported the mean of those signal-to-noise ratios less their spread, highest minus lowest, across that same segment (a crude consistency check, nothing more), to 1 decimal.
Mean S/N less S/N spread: 8.2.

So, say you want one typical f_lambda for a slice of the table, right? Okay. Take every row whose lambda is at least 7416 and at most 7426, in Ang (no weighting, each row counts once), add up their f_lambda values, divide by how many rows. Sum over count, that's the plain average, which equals 9.34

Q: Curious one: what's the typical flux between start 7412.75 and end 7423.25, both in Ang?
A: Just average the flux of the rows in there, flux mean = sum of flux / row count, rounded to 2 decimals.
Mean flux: 9.38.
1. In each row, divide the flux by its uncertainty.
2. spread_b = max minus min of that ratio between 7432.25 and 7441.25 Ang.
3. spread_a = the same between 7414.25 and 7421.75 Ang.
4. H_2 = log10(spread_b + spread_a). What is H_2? 0.78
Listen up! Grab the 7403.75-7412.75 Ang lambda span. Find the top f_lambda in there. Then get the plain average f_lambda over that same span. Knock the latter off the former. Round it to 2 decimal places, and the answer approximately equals 1.41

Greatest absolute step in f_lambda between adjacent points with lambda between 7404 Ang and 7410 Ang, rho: 1.25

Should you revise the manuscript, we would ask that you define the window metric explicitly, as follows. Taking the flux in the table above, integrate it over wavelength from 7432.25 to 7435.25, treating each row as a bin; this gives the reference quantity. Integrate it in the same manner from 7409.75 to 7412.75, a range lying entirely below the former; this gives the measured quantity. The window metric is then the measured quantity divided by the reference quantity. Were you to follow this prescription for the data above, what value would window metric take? 0.97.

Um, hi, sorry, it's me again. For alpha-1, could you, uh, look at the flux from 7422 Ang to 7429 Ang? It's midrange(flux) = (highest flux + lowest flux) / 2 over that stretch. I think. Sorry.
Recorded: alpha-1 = 9.7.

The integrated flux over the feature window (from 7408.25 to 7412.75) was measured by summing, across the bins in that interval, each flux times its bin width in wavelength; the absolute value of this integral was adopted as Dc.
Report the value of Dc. 44.3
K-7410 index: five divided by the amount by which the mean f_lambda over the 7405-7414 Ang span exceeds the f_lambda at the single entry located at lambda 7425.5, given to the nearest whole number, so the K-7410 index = 11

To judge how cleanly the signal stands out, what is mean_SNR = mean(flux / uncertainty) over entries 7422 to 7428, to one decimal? 12.4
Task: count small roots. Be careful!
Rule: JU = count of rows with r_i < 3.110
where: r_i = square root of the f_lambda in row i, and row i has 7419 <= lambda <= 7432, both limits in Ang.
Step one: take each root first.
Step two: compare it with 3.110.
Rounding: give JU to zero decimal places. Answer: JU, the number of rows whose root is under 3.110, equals 7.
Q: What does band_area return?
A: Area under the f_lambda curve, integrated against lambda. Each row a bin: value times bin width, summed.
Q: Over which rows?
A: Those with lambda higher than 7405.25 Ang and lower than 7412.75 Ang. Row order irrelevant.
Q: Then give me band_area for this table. 73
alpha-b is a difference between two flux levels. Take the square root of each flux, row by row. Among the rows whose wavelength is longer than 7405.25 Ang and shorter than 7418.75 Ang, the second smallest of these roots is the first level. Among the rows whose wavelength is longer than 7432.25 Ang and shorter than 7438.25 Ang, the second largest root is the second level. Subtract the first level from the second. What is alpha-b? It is 0.100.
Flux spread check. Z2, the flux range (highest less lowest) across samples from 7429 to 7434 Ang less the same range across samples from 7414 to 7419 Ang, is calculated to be 1.0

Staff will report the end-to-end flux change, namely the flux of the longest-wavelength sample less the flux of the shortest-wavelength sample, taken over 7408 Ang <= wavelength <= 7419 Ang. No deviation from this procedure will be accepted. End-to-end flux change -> -2.0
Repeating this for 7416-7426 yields -0.1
